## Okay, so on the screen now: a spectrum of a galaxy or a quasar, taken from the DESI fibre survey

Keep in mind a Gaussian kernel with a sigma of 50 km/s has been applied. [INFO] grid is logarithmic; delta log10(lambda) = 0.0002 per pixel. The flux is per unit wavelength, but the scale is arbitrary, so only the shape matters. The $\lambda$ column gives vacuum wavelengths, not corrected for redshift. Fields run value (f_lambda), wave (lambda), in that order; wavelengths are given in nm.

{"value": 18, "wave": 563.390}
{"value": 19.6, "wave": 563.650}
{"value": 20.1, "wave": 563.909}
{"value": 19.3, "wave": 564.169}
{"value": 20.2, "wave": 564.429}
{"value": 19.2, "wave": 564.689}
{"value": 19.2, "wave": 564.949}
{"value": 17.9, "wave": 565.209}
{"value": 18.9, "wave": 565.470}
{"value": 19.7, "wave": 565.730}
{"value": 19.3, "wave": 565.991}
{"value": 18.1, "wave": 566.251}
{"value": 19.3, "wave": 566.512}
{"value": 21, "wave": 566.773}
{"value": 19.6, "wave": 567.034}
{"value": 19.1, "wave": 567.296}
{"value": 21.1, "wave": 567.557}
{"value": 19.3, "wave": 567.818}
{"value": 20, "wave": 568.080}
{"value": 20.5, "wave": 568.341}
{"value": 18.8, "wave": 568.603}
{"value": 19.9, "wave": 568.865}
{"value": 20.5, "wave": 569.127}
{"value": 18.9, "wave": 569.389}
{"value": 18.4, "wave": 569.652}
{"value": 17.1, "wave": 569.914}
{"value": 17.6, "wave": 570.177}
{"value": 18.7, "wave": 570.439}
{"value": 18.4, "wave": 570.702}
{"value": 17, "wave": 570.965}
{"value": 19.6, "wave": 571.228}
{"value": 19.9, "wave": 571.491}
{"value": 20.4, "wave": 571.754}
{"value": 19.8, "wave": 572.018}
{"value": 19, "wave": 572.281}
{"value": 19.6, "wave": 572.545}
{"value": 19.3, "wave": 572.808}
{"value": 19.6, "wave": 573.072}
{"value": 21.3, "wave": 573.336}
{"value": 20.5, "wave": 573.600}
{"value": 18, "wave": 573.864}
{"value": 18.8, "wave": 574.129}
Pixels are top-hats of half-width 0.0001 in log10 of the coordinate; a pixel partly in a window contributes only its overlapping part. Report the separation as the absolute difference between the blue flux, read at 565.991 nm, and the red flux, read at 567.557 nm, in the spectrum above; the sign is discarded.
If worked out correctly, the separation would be 1.8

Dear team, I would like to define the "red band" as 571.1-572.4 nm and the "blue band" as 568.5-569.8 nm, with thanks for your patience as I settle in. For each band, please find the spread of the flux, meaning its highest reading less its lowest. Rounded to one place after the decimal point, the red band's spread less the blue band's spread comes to -0.7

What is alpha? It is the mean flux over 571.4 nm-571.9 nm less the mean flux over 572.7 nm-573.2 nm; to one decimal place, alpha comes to 0.7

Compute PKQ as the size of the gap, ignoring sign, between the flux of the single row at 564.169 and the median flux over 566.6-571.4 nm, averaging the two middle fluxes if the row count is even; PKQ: 0.1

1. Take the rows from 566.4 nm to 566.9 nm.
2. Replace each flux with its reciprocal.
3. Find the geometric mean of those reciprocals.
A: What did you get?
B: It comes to 0.050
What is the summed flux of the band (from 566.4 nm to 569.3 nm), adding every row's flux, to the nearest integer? 219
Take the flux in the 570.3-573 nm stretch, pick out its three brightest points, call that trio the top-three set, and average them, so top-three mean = 20.0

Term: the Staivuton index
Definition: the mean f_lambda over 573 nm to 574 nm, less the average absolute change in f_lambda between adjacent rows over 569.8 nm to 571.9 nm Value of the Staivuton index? 18.9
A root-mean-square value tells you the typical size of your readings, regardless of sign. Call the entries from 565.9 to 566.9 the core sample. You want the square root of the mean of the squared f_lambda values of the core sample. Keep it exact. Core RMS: 19.5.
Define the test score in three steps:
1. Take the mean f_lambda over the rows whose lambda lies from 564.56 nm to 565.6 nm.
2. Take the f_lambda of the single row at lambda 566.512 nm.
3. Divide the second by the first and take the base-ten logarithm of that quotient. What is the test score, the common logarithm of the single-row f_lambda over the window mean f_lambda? 0.01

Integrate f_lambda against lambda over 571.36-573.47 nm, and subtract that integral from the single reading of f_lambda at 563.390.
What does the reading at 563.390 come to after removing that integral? -23.9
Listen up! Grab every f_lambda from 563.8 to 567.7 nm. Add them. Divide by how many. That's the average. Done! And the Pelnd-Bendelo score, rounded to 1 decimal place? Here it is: 19.5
